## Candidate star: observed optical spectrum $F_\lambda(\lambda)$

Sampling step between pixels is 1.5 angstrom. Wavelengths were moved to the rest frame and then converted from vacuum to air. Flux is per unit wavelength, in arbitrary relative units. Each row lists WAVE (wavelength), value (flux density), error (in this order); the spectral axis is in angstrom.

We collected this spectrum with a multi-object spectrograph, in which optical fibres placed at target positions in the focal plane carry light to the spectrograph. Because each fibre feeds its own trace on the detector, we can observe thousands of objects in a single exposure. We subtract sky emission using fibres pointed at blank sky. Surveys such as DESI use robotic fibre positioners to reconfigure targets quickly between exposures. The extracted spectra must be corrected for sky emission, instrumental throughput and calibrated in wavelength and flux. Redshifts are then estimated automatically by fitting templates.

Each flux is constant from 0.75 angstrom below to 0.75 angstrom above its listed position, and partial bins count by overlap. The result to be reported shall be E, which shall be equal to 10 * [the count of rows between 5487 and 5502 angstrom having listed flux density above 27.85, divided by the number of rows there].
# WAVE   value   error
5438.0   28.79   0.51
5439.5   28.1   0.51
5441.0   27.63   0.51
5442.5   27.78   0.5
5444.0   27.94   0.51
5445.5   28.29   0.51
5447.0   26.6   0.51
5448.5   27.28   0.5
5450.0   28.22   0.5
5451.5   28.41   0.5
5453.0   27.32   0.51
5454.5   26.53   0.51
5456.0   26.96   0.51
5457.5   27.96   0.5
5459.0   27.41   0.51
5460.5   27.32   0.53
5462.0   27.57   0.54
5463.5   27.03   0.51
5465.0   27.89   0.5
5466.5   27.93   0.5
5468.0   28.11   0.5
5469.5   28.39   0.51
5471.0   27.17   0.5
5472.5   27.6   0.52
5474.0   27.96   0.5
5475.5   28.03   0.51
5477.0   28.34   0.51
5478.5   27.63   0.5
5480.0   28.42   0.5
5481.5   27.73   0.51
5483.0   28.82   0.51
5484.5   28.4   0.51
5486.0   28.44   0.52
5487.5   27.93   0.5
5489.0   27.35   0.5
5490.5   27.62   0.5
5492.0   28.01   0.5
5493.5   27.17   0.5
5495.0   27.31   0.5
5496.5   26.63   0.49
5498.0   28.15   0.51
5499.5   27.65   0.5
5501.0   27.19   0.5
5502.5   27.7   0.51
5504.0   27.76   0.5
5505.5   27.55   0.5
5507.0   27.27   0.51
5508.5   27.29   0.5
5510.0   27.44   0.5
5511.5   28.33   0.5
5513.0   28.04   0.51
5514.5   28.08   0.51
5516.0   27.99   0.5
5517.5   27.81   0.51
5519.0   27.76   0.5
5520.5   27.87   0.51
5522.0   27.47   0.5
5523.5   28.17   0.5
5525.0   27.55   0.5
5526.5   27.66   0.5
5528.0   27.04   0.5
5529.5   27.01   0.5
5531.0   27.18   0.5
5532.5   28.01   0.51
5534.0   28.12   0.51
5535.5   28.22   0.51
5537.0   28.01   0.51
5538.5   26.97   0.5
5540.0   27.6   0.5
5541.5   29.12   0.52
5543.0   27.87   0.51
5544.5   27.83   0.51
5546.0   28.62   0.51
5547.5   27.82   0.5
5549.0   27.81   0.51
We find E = 3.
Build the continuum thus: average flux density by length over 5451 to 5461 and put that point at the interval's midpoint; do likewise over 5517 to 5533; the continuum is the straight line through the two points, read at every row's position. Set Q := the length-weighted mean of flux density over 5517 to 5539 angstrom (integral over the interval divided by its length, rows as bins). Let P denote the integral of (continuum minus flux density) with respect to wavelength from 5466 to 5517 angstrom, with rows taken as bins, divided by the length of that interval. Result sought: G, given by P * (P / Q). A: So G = 0.004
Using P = -0.31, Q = 27.7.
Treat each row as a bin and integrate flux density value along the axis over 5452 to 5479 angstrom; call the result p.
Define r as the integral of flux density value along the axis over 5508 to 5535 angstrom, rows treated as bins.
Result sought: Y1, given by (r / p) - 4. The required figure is -3.00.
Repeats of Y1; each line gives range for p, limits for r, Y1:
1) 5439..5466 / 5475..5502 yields -2.99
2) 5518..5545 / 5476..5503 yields -3.00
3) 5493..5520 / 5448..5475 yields -3.00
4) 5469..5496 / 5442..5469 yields -3.01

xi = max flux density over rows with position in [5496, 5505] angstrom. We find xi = 28.15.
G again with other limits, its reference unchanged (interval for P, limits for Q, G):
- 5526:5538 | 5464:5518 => 0.000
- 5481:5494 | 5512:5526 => 0.008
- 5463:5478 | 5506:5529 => 0.006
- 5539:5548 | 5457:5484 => 0.008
